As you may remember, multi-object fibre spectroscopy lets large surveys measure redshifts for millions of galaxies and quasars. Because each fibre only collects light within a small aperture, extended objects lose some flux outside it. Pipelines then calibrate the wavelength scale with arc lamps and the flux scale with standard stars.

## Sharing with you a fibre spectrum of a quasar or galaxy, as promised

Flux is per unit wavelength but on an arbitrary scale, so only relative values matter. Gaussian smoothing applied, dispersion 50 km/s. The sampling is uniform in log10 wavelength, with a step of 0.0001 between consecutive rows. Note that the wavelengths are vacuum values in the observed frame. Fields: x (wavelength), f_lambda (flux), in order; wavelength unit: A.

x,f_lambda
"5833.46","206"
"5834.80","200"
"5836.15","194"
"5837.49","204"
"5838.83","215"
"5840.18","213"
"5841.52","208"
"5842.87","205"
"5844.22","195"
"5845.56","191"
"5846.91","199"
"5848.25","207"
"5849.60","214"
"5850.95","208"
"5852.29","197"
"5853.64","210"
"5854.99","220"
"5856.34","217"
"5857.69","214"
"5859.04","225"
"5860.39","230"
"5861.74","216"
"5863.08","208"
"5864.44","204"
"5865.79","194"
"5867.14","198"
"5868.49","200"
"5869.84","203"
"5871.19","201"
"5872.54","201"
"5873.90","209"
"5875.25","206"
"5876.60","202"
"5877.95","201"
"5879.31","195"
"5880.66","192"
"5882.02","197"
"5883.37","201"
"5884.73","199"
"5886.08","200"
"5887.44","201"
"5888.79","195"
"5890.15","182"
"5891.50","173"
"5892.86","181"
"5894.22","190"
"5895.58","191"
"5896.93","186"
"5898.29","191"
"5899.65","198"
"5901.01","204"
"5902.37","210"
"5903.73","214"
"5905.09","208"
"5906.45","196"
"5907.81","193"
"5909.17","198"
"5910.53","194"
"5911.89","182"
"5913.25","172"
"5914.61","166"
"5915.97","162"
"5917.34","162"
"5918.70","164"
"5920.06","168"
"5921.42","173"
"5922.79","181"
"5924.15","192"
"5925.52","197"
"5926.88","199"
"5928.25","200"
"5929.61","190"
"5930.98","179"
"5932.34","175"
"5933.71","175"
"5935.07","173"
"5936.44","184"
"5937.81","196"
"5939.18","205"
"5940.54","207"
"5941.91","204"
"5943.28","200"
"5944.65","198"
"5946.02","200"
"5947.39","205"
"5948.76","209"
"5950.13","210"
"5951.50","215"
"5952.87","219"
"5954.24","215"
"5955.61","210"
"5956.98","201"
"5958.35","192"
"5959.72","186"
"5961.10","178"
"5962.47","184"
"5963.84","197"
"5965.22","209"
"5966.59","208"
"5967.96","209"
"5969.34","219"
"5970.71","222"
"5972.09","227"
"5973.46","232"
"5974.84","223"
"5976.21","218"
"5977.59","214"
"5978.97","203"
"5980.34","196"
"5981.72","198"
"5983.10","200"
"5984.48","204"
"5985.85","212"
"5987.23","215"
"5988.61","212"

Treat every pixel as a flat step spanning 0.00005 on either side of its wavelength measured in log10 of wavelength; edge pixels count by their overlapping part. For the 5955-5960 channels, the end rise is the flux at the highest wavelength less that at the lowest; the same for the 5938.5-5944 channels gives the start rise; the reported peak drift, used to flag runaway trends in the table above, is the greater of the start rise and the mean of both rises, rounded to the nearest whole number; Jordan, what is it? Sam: -5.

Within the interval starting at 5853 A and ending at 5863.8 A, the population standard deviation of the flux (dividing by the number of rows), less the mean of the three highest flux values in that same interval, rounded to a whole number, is -218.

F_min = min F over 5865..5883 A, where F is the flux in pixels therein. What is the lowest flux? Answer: 192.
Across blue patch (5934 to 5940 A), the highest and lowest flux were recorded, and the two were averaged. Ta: 189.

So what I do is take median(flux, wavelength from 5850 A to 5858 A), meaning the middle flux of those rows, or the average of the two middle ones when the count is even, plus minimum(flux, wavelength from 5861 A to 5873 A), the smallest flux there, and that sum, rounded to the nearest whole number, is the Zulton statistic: 406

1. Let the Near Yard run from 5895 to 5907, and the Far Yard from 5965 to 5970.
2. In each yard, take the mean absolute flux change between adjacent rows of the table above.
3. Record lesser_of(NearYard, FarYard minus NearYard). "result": -2.4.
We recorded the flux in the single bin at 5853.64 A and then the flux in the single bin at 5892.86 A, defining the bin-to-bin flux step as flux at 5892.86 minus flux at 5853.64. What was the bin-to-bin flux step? -29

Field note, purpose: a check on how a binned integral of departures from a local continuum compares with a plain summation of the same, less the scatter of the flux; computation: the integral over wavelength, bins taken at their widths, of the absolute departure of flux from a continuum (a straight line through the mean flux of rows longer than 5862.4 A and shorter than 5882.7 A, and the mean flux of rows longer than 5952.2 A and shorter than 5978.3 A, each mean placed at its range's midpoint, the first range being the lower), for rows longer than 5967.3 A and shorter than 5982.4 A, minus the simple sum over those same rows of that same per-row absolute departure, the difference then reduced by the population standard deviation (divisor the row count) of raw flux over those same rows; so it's 35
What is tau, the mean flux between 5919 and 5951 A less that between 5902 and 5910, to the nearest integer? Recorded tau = -11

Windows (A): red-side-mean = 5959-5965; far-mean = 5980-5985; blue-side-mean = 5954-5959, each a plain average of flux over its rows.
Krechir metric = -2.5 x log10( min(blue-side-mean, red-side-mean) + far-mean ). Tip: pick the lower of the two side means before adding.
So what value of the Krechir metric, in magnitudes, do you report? -6.47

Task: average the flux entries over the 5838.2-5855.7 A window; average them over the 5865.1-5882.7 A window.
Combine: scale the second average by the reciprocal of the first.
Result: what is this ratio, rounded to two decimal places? 0.97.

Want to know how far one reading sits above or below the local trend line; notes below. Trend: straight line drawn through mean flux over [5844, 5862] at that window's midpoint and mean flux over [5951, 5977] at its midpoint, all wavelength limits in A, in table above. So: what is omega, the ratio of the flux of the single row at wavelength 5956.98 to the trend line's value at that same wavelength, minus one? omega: -0.04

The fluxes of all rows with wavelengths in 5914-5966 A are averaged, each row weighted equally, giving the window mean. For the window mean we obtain 192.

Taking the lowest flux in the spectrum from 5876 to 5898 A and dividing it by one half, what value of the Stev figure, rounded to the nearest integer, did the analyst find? 346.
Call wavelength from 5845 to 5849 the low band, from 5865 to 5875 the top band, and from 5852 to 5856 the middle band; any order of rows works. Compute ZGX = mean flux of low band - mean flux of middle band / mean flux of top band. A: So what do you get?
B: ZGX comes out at 198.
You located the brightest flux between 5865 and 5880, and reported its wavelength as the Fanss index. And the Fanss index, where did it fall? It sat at 5873.90 A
